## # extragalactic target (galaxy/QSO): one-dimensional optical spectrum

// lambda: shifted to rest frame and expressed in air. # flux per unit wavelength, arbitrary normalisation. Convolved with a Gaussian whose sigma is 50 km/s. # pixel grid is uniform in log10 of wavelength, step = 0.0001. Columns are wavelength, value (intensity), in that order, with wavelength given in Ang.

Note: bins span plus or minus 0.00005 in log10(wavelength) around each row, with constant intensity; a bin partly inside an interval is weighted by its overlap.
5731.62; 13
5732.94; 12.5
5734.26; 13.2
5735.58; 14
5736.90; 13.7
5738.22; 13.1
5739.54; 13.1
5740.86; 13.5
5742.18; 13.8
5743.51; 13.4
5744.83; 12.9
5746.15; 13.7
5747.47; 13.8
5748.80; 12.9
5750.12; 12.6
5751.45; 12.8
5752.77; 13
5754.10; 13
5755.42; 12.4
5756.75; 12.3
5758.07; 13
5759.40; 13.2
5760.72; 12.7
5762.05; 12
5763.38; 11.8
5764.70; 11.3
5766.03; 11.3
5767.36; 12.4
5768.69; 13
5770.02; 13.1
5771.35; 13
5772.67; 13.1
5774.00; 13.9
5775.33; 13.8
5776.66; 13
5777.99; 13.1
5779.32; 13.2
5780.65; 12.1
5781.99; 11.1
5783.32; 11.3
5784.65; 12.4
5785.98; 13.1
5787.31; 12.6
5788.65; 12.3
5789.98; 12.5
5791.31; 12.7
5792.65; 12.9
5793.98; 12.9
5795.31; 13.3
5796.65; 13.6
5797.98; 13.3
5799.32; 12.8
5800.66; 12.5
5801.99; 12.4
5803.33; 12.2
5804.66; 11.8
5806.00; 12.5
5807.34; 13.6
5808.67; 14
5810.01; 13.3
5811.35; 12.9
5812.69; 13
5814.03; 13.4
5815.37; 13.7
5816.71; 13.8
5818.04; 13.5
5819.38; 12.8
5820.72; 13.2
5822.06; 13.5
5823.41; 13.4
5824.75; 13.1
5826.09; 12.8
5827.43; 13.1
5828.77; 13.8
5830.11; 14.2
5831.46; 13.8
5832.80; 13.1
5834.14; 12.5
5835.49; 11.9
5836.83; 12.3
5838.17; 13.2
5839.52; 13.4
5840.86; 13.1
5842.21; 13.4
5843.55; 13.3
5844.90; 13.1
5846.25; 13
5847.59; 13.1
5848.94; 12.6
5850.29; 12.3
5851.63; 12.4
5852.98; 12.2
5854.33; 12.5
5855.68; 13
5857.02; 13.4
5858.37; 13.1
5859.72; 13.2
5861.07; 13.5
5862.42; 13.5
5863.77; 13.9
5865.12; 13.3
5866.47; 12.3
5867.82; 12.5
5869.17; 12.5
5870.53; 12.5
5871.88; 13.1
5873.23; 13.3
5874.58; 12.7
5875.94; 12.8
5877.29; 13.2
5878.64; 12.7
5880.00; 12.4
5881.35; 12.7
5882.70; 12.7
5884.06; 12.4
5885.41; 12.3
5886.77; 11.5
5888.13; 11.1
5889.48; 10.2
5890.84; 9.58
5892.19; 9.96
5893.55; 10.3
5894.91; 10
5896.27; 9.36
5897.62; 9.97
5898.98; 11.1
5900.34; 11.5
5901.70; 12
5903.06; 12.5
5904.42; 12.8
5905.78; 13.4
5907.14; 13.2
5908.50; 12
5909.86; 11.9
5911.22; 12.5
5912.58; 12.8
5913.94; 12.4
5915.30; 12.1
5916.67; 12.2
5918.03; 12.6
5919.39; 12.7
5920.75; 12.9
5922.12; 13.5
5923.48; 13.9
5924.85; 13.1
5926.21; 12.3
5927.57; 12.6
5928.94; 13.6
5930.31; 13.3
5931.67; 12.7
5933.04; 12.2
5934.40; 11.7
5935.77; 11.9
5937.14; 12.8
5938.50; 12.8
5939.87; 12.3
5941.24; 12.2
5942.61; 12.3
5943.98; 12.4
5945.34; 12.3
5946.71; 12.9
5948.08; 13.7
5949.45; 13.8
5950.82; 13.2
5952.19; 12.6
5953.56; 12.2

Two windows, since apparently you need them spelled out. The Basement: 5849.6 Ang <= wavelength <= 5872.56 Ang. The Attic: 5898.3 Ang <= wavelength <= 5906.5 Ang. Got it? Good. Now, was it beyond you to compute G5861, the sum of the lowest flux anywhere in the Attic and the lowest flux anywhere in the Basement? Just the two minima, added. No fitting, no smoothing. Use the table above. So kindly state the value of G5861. 23.3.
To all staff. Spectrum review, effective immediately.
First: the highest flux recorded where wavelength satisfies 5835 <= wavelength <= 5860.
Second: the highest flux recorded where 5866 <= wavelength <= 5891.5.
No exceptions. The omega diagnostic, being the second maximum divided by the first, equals 0.99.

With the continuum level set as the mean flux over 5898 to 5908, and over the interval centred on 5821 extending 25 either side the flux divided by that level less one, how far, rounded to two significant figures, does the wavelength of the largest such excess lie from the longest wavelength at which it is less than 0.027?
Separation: 6.7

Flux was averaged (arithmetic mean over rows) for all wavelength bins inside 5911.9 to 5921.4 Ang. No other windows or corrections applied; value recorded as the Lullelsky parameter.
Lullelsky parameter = 12.53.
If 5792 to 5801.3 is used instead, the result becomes 13.04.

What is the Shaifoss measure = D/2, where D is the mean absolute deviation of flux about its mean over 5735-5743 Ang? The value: 0.15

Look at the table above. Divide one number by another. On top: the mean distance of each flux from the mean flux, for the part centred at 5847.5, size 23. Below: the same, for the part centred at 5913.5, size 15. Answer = 1.1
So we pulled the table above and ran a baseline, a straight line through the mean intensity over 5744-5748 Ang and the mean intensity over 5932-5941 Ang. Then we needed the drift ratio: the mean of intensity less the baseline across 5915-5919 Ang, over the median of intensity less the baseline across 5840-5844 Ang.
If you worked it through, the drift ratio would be -0.2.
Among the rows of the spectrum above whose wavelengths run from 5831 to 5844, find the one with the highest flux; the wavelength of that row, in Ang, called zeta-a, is 5831.46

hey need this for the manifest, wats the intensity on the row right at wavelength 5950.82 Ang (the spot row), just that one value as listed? 13.2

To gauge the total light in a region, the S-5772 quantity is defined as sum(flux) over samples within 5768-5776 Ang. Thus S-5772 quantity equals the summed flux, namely 79.9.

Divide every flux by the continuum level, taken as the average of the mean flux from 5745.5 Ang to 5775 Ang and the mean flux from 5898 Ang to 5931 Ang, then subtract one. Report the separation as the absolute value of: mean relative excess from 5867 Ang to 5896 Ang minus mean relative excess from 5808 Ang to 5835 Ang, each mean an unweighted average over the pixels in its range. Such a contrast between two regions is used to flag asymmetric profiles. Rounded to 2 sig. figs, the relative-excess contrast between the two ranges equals 0.11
